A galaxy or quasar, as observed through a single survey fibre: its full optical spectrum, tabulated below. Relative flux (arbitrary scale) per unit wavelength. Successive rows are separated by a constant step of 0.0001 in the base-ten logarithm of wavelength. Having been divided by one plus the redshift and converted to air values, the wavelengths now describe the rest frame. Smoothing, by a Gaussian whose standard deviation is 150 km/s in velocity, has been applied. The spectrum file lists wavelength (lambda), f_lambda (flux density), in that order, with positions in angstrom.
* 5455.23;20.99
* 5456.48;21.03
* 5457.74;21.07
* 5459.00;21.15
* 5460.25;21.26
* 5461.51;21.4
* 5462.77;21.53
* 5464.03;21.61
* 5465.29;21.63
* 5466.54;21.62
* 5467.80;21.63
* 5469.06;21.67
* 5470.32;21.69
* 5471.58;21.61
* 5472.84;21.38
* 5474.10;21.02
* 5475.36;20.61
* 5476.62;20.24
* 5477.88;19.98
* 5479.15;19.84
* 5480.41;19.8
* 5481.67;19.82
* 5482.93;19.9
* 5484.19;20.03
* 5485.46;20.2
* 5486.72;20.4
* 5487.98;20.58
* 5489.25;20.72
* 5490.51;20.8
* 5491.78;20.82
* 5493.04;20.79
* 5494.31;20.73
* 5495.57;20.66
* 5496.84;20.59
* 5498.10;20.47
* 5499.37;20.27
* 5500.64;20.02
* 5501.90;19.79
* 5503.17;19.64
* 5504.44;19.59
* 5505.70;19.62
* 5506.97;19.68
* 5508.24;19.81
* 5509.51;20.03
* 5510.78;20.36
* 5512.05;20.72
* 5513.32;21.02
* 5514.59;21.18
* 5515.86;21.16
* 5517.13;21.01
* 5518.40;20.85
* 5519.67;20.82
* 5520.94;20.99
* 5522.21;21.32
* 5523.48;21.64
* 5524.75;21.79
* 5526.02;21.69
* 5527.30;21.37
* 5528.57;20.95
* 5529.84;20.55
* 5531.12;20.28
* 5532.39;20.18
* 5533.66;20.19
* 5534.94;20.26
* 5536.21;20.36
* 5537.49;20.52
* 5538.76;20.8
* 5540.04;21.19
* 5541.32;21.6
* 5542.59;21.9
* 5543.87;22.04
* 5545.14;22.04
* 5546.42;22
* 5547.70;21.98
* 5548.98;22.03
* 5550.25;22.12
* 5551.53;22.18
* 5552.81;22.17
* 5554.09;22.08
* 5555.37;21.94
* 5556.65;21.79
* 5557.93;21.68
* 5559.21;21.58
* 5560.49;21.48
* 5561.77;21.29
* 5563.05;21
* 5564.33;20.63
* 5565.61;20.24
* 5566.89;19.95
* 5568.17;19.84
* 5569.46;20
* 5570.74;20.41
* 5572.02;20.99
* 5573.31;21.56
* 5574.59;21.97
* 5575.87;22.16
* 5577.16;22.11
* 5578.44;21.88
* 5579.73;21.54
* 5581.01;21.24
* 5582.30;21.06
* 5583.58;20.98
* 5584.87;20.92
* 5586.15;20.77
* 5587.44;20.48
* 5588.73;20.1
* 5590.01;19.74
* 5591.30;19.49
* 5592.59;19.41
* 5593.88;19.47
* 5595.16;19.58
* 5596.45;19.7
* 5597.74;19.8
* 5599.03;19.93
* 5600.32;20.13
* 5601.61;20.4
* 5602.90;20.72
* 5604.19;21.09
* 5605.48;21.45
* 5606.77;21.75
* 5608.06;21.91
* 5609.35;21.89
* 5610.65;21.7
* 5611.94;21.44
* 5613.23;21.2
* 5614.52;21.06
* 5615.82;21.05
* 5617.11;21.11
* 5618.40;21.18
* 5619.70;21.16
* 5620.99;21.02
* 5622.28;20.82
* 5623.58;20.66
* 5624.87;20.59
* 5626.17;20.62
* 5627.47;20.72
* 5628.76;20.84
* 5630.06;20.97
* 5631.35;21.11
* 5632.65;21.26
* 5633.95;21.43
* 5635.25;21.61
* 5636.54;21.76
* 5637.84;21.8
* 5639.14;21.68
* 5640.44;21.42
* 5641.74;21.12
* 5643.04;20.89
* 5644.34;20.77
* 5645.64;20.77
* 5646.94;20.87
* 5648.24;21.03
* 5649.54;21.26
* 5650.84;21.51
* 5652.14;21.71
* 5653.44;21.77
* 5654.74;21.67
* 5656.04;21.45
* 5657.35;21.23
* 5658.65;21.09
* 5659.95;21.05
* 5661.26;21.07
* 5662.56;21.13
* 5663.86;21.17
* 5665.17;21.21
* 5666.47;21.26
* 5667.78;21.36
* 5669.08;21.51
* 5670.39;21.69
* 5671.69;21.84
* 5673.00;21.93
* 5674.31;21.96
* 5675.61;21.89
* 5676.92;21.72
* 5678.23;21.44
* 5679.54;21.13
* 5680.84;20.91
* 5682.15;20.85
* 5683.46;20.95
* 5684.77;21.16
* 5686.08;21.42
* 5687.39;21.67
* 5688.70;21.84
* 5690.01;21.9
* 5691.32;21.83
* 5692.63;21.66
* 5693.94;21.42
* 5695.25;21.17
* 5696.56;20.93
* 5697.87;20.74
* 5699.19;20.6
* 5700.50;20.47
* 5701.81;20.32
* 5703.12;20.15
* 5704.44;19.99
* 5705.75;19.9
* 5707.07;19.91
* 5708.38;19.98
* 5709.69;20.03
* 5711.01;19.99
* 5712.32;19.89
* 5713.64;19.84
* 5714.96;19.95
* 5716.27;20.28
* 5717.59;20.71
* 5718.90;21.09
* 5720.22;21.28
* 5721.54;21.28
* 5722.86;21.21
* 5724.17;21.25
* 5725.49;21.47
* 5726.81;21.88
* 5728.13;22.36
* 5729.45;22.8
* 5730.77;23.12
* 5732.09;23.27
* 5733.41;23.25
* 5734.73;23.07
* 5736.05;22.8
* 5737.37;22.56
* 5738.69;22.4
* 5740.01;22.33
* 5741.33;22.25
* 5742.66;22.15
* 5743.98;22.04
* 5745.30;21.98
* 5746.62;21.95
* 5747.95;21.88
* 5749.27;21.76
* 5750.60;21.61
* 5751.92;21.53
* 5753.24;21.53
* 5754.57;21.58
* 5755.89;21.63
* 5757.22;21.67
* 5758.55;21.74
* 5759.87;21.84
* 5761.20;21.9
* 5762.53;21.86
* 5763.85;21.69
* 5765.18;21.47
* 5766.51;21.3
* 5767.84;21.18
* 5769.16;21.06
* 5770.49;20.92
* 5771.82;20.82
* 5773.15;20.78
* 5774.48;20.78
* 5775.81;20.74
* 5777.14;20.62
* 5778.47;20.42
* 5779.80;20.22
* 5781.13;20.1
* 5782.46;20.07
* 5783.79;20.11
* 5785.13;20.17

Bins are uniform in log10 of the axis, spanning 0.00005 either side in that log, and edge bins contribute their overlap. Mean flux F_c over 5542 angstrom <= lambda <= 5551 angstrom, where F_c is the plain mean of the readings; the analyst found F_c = 22.0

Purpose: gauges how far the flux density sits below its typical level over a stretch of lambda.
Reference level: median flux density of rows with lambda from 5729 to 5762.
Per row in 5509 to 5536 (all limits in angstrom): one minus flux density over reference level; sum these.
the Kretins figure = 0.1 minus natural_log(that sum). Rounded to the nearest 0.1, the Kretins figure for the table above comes 0.0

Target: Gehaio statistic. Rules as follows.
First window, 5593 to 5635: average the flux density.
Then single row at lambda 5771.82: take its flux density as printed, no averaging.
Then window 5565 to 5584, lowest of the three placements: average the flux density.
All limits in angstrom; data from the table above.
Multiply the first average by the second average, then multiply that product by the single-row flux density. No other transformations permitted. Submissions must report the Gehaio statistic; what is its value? 9151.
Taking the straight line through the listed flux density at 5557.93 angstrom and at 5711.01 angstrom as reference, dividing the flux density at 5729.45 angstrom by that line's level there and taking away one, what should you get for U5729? 0.152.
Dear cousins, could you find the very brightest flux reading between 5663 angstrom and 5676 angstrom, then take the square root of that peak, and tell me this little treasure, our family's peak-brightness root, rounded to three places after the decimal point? 4.686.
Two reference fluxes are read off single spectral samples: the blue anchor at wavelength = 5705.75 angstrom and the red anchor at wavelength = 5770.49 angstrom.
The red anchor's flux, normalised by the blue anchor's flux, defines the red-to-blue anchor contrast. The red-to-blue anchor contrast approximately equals 1.051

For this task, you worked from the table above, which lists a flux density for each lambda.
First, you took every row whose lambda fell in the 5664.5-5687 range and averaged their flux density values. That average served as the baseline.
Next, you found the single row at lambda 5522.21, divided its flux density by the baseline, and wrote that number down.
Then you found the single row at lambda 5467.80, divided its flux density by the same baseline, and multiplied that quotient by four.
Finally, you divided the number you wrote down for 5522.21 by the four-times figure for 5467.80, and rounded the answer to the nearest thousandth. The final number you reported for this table 0.246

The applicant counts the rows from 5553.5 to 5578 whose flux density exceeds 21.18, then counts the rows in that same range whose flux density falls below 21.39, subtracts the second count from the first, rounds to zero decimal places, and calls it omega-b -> 2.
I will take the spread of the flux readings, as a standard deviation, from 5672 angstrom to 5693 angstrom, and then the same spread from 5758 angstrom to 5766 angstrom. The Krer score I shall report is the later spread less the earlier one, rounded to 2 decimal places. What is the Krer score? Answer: -0.24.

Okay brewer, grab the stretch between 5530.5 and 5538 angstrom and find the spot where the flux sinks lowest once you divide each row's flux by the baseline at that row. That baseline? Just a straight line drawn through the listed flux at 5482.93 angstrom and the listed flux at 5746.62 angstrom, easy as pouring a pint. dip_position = 5532.39 angstrom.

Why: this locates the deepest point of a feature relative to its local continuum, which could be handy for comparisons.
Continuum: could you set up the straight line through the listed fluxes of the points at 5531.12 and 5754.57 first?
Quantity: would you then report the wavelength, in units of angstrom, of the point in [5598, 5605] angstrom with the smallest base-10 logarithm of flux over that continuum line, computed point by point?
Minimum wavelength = 5599.03 angstrom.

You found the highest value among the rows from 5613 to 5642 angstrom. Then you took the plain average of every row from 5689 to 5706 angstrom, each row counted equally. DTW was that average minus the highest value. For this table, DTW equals -0.9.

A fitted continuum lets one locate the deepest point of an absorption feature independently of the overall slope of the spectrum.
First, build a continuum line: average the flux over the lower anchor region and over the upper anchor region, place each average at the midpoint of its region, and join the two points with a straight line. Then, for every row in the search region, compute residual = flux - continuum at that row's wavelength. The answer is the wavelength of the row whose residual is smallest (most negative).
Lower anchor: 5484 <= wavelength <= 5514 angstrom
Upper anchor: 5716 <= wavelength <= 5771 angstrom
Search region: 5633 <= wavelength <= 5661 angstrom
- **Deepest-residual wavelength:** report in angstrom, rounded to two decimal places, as 5645.64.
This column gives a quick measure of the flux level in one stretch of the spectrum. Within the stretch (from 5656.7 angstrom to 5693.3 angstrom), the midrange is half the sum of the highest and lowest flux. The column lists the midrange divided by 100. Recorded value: 0.214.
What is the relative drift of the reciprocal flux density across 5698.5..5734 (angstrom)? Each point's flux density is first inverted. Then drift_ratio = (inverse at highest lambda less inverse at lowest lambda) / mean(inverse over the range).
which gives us -0.116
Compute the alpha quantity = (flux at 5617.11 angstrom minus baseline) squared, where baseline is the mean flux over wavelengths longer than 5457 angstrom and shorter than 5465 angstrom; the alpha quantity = 0.05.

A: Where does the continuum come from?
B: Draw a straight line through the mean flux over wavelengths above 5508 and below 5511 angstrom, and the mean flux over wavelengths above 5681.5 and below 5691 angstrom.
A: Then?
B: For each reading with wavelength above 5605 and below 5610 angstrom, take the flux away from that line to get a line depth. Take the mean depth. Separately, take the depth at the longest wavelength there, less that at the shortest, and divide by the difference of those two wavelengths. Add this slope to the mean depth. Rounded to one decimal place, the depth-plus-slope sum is -1.1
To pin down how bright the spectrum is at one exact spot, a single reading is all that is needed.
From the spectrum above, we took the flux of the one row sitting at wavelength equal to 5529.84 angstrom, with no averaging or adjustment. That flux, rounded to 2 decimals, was 20.55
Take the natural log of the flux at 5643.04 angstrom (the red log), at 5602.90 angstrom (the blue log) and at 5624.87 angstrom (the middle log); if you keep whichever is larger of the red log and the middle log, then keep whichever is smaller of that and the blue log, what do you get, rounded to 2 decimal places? 3.03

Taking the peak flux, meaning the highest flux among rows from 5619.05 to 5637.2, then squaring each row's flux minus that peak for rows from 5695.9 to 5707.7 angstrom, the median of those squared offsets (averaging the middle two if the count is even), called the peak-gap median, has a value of 2.1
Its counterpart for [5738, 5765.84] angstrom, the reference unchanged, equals 0.0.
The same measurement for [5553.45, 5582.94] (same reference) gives 0.2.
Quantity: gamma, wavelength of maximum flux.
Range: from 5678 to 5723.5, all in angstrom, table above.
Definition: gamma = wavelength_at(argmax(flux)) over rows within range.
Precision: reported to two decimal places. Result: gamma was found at 5690.01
